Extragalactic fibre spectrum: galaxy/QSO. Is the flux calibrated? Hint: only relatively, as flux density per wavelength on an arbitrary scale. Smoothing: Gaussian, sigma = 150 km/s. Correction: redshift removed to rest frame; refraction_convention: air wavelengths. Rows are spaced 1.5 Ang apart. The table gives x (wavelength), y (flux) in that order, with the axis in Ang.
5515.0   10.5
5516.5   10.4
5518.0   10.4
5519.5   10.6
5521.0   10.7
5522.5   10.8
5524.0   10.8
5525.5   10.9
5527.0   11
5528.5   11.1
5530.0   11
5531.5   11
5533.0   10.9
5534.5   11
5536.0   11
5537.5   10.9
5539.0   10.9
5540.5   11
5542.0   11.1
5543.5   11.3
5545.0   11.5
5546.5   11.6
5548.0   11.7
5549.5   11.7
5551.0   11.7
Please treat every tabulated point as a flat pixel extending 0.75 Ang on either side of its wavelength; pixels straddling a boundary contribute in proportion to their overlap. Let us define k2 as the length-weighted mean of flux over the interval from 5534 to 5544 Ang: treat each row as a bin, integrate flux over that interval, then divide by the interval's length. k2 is 11.0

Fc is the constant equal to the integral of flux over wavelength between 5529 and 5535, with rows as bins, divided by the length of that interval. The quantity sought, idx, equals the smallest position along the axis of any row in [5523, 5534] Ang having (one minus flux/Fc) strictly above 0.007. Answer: 5524.0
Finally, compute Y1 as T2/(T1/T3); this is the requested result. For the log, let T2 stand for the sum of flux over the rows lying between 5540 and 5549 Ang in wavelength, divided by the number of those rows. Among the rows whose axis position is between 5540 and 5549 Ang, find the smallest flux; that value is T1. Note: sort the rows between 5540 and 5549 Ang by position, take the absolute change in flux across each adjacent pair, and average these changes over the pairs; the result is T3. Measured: 0.145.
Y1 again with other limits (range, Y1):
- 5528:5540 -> 0.058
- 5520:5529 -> 0.081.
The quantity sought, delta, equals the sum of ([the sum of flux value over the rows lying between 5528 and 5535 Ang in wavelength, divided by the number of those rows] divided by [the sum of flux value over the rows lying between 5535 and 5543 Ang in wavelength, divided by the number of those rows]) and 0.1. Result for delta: 1.10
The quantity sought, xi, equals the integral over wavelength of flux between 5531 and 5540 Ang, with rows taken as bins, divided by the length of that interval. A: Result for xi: 10.95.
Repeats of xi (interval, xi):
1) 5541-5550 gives 11.46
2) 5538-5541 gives 10.94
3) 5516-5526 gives 10.66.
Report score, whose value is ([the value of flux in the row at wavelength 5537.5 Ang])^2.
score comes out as 119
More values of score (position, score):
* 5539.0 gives 119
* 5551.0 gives 137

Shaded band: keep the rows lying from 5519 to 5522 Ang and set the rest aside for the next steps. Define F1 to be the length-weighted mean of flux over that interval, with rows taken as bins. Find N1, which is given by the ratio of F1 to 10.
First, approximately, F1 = 10.7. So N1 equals 1.07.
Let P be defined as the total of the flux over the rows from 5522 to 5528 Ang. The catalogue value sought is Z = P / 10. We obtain 4.35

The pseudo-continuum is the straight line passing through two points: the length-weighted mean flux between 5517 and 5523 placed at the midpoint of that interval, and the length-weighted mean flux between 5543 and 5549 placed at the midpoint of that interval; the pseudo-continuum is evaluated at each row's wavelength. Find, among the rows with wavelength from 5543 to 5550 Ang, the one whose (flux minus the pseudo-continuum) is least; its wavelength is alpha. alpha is 5543.5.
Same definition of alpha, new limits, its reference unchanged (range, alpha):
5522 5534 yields 5533.0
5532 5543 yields 5539.0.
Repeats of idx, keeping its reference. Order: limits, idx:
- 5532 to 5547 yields 5533.0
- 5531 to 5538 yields 5533.0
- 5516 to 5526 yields 5516.5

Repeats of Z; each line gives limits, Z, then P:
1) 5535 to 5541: 4.38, 43.8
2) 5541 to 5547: 4.55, 45.5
